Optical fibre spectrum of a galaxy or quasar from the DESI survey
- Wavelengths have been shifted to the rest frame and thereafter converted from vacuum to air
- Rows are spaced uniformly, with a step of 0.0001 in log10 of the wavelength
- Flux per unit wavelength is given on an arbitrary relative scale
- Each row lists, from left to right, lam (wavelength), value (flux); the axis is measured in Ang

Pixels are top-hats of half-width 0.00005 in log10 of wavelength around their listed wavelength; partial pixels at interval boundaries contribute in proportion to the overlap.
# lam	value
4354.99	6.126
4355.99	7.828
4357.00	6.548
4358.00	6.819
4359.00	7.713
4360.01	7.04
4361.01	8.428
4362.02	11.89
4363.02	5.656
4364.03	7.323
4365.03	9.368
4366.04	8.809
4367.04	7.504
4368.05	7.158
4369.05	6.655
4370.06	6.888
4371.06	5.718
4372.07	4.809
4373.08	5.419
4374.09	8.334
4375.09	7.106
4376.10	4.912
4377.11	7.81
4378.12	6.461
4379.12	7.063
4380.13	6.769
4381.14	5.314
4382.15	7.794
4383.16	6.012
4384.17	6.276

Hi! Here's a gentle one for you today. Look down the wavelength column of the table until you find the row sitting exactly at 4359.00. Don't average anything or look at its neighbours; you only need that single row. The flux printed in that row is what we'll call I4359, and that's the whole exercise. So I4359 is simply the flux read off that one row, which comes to 7.713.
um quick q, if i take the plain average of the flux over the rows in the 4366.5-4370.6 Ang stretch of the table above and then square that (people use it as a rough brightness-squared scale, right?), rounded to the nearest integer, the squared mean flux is 50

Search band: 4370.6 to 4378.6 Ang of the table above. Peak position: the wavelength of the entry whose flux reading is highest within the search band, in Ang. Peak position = 4374.09 Ang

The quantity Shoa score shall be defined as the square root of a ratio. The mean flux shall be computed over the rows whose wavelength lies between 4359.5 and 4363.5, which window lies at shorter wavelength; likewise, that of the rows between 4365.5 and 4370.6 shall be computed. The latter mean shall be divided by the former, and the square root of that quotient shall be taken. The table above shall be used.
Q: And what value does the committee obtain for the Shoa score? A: 0.95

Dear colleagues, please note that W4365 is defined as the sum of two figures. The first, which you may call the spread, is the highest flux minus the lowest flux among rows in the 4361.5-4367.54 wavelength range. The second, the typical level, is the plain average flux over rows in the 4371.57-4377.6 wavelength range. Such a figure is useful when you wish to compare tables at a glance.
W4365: 13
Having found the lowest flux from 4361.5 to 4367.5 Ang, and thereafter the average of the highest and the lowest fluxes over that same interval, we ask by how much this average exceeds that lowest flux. 3.1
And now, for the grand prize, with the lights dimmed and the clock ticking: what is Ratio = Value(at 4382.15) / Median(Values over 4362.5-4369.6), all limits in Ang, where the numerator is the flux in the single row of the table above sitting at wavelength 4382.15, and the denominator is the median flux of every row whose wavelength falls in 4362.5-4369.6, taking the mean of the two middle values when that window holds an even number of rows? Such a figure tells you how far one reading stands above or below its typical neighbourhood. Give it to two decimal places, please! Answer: 1.06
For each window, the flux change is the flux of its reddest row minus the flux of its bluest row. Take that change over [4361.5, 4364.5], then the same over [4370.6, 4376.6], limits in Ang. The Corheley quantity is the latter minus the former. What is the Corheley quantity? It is 3.8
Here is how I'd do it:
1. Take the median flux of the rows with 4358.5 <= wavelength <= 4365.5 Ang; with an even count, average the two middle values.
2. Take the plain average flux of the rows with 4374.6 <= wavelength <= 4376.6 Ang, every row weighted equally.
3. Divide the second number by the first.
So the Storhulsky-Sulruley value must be 0.78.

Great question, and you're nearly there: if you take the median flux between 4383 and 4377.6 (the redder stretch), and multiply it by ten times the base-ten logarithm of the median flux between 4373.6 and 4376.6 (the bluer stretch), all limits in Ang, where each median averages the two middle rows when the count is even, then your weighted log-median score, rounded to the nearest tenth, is 57.6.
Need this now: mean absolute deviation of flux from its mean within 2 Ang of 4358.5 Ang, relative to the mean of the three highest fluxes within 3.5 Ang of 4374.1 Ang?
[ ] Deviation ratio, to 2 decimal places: 0.04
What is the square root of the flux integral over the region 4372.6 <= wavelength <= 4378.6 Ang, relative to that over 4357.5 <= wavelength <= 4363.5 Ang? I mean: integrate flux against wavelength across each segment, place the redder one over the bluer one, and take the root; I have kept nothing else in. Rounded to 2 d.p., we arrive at 0.92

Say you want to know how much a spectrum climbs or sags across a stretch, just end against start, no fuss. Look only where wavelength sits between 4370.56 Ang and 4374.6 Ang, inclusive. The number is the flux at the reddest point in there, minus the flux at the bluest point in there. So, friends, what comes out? 2.6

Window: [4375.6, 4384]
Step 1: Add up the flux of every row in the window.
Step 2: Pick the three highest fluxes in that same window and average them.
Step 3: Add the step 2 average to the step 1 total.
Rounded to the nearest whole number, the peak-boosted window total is 60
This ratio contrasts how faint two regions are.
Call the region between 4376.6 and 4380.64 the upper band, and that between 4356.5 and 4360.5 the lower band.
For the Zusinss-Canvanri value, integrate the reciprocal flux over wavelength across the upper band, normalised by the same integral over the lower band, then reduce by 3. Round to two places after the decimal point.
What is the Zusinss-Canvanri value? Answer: -1.99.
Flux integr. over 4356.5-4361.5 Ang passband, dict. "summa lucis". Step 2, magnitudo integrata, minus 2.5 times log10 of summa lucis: -3.91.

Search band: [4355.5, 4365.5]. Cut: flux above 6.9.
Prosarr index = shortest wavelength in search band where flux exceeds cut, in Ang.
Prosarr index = 4355.99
